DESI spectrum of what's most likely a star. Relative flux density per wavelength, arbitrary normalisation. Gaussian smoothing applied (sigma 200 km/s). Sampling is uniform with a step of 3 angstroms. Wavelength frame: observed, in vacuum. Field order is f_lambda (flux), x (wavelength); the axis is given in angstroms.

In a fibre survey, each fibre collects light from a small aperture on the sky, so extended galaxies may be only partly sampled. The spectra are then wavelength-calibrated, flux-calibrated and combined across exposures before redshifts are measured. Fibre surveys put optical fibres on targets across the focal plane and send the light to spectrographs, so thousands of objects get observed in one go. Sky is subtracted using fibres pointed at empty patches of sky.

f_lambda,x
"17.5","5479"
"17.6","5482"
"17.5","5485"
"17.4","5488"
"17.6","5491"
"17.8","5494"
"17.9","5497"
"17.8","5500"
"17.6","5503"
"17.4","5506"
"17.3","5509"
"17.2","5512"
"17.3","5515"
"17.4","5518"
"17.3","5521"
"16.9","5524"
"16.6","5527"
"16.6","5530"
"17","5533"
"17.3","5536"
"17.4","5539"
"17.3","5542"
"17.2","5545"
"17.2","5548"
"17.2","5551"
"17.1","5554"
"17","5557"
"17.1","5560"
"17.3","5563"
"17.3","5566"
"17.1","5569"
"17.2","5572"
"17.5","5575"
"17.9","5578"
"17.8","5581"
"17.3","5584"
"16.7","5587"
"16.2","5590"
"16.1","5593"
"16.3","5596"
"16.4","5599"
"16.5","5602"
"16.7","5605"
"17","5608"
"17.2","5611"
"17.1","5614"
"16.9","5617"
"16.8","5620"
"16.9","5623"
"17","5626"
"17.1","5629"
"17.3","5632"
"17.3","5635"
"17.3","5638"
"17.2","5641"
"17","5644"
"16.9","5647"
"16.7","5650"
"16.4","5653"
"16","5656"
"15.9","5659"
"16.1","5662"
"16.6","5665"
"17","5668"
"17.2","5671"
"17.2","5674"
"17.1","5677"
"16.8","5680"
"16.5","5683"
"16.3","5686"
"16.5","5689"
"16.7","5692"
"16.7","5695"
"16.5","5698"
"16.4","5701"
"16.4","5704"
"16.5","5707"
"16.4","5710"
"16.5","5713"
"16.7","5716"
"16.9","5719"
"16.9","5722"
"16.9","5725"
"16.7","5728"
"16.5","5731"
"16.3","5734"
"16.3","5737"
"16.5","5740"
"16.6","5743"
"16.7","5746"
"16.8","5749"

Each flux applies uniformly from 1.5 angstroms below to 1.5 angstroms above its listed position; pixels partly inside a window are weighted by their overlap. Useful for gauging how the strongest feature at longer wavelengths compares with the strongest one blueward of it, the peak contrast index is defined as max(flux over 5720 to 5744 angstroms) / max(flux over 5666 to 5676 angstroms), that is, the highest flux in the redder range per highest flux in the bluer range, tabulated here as 0.98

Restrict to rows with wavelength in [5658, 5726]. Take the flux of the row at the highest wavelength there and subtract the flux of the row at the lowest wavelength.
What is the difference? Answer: 1.0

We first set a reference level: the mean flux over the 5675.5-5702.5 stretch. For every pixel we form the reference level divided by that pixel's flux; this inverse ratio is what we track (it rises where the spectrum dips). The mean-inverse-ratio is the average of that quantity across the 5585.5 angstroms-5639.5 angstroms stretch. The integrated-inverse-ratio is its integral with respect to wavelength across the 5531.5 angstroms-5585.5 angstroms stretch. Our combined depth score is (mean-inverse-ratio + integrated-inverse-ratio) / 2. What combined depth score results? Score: 26.4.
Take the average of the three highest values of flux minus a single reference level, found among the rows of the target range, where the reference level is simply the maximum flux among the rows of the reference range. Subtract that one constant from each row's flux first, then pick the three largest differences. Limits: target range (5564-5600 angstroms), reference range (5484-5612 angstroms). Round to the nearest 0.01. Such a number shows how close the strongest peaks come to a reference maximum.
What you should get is -0.17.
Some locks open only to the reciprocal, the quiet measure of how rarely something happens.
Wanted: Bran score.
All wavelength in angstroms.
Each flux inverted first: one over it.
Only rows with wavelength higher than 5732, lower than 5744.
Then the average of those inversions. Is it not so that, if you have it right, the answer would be 0.0609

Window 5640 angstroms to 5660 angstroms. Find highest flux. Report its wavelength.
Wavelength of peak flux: 5641 angstroms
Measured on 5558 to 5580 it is 5578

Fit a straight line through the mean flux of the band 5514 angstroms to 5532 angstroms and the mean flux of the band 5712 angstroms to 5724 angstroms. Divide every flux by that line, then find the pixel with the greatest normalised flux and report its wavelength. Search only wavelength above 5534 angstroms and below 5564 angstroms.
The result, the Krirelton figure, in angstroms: 5539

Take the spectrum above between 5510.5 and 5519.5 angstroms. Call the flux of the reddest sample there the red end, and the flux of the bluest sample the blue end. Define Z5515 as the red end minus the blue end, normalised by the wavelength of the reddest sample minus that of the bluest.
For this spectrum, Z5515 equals 0.03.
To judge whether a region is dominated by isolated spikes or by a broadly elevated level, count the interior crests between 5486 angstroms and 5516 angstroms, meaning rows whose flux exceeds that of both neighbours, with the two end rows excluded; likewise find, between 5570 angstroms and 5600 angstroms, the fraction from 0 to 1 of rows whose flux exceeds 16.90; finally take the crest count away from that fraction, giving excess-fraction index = -0.5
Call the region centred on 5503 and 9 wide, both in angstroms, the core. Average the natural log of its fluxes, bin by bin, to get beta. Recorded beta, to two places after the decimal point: 2.87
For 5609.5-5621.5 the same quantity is 2.83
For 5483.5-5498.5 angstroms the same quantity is 2.87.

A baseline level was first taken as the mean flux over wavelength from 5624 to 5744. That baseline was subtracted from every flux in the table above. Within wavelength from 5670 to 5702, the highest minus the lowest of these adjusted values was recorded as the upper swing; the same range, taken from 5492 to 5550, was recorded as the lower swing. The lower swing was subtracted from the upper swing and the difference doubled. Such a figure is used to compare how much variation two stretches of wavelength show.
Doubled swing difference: -0.80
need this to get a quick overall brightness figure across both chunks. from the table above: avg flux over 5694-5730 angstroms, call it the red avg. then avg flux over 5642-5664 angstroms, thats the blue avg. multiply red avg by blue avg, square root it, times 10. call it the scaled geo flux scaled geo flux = 165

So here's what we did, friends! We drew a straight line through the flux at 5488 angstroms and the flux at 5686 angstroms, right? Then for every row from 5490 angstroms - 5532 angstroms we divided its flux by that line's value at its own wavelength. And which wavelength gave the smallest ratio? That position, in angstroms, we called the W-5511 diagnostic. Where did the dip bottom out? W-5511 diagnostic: 5527 angstroms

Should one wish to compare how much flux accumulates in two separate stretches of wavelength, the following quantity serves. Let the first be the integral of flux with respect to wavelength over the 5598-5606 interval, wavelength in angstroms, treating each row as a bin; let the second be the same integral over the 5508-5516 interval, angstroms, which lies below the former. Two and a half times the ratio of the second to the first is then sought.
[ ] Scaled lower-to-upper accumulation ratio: 2.61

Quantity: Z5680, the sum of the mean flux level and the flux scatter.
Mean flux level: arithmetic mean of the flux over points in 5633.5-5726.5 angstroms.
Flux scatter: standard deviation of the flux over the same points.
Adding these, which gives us 17.1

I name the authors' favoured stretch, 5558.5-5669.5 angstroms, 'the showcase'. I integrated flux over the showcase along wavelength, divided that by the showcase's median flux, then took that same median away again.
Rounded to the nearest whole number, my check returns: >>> 93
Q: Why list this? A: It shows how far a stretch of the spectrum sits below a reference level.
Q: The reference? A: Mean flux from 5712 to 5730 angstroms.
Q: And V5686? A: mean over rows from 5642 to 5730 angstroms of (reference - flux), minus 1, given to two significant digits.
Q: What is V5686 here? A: -0.87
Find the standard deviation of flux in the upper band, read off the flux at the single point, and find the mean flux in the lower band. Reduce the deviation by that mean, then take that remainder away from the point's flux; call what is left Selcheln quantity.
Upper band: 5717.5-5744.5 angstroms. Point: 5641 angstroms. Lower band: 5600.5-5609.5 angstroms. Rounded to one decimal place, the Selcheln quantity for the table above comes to 33.7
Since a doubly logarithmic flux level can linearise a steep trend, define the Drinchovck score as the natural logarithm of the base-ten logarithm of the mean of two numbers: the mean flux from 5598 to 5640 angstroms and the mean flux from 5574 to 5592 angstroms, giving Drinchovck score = 0.209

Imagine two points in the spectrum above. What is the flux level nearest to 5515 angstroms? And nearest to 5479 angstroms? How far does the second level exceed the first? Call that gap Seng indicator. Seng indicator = 0.2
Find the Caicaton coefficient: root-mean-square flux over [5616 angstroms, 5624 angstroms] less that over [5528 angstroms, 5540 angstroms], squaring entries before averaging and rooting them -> -0.2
